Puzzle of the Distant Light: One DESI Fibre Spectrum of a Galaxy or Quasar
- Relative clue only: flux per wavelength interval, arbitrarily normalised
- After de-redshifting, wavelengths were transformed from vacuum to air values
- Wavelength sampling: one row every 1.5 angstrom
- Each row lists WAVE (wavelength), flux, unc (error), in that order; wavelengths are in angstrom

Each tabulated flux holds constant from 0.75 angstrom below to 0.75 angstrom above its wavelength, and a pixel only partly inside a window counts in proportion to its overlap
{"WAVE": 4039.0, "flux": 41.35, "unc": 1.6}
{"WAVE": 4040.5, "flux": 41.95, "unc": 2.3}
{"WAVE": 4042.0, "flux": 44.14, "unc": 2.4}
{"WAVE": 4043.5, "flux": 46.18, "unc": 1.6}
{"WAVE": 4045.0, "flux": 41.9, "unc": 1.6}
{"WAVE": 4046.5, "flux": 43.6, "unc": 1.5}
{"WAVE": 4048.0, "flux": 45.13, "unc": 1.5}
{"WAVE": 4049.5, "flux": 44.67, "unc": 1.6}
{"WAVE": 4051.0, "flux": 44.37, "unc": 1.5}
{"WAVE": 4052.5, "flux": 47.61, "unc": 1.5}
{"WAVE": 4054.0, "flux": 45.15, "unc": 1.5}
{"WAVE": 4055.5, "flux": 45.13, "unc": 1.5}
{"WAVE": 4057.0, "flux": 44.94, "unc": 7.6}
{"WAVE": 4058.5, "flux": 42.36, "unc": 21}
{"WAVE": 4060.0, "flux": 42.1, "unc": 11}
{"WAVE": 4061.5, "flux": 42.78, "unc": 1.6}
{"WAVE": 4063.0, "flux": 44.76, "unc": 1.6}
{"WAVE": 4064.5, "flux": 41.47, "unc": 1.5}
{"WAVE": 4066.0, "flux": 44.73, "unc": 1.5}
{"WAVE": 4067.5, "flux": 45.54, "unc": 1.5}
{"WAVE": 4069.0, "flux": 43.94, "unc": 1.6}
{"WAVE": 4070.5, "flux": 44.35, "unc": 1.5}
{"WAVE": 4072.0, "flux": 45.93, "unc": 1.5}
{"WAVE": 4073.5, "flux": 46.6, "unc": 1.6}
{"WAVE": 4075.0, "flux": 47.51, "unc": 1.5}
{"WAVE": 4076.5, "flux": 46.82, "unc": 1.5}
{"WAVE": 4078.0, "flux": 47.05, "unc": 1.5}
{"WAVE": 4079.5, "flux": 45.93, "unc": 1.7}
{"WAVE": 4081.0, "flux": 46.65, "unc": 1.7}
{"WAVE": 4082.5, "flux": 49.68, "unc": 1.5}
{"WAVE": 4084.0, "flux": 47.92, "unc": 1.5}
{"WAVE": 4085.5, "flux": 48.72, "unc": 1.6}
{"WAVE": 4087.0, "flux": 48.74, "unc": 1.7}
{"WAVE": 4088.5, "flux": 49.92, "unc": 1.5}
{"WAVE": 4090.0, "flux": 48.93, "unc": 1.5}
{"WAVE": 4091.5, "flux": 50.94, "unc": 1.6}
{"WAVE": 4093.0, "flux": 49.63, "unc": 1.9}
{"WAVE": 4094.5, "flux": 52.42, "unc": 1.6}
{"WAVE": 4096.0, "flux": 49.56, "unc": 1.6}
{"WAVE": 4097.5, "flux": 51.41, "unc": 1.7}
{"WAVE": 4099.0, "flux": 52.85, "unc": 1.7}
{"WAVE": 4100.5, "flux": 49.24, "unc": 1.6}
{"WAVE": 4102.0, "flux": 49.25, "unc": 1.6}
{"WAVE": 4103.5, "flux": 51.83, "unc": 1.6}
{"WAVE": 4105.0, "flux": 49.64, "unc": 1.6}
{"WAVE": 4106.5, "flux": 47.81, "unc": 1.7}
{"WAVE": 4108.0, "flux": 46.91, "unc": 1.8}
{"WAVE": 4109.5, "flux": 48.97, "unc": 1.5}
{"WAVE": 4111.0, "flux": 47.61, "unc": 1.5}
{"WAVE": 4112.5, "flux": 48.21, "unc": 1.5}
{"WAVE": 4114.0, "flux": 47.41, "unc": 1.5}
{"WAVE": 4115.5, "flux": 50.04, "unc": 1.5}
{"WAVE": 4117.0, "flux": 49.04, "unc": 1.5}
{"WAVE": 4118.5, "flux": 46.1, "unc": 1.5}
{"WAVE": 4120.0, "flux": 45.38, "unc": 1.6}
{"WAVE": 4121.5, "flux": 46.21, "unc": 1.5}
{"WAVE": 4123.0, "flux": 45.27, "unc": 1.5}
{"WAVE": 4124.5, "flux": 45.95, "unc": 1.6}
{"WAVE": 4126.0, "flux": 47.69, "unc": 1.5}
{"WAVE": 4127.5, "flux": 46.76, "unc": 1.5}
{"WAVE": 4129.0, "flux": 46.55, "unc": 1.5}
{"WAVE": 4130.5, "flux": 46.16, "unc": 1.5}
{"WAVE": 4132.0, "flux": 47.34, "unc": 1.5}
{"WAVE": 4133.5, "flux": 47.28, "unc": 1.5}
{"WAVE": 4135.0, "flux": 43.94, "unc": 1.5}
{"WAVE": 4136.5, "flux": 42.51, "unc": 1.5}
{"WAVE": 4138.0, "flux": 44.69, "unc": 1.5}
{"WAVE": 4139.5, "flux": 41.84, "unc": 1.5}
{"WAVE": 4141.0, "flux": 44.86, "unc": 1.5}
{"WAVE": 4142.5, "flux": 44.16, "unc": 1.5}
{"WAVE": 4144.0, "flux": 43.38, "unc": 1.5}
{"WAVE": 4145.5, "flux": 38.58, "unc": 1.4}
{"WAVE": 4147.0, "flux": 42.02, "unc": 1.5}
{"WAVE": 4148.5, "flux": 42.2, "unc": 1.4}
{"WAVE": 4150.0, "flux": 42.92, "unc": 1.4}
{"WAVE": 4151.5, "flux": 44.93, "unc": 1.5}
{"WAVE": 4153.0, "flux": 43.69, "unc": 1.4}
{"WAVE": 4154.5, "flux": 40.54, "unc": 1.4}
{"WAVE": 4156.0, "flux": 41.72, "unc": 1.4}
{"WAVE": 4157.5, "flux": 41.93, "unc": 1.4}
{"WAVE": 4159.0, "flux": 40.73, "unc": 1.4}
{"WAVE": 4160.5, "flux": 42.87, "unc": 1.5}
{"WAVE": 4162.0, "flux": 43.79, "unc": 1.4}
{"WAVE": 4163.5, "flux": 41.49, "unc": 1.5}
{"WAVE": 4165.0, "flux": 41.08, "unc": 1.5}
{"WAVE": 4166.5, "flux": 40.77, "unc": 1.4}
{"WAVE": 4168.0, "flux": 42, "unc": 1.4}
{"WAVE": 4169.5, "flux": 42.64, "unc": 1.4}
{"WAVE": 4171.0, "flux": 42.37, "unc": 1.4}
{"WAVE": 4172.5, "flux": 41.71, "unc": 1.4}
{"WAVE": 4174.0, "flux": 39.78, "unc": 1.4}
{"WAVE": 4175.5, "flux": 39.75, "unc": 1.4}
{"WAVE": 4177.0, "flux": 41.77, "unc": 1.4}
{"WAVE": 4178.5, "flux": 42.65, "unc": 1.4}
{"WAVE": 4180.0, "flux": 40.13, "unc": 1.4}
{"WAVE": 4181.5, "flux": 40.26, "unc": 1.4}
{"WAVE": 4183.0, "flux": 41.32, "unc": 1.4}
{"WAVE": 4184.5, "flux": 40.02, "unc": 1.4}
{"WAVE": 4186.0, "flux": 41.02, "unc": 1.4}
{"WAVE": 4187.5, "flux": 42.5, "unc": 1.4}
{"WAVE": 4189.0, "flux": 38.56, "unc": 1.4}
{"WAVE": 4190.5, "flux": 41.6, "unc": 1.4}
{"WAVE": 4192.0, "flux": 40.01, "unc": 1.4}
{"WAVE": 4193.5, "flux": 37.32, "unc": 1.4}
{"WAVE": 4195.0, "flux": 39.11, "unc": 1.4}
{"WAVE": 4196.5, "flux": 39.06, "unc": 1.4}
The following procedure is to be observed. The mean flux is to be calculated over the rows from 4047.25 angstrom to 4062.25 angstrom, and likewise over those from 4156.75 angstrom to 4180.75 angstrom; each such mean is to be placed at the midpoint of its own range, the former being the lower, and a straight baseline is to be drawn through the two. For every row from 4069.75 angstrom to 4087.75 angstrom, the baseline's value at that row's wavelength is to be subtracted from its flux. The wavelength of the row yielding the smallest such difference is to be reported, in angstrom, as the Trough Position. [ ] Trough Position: 4070.5 angstrom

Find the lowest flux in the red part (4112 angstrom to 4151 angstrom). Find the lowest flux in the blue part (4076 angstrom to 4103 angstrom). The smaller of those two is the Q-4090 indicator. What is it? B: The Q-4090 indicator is 38.6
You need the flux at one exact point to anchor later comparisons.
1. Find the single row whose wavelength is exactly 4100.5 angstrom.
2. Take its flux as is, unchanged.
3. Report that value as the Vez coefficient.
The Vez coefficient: 49.24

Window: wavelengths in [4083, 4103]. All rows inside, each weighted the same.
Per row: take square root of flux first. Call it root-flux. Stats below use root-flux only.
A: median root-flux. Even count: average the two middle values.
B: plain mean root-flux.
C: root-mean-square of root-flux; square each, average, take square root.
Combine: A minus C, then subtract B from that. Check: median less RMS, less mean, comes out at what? -7.10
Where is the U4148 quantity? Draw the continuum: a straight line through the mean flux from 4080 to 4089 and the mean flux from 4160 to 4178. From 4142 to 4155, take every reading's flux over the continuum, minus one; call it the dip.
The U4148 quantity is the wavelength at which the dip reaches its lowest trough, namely 4145.5 angstrom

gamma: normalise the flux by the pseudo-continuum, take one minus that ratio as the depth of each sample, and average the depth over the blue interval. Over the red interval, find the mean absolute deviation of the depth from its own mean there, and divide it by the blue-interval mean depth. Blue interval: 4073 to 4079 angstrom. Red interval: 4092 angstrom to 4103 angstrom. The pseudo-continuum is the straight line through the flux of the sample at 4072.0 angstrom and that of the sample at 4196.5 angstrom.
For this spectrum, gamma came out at -1.1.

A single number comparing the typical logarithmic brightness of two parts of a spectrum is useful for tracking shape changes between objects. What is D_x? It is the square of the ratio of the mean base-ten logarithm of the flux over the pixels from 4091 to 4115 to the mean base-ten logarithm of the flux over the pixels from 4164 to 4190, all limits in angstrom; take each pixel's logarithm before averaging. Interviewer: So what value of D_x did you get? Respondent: 1.10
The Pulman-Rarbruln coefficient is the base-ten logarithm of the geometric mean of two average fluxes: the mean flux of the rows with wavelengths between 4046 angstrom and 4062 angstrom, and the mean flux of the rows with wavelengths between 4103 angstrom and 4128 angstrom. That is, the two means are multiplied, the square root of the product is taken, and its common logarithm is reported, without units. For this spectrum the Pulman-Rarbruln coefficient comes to 1.66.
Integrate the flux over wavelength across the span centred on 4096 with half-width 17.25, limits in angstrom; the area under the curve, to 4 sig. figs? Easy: 1699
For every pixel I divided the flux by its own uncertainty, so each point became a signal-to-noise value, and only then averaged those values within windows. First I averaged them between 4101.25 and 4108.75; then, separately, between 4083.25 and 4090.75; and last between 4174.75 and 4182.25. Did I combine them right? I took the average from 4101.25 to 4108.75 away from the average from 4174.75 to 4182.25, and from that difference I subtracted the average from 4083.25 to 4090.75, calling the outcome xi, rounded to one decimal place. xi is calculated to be -31.8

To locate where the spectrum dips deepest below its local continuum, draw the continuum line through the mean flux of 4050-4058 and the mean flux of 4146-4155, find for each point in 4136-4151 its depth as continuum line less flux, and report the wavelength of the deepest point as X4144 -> 4145.5 angstrom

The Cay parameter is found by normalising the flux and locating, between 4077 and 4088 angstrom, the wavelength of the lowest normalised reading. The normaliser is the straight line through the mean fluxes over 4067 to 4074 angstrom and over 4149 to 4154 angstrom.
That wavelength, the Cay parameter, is 4079.5 angstrom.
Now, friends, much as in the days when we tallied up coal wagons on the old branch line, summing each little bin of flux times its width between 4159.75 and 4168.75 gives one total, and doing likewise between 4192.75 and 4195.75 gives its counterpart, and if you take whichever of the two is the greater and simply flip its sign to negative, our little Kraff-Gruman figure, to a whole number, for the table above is -378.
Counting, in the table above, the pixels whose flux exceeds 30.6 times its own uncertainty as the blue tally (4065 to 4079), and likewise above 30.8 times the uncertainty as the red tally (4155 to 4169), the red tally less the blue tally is -3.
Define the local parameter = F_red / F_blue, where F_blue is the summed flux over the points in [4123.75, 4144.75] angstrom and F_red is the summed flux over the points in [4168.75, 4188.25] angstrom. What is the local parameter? 0.85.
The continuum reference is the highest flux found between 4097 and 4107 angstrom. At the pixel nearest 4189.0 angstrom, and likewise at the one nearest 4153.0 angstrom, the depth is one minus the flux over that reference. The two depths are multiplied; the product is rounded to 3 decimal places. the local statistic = 0.047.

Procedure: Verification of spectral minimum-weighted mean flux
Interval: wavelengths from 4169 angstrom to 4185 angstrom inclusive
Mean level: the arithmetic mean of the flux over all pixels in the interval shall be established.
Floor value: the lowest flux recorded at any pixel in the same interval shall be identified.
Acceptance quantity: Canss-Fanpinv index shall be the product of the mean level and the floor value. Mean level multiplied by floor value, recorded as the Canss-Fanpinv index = 1635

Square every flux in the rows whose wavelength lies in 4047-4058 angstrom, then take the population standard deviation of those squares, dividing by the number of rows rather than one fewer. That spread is 91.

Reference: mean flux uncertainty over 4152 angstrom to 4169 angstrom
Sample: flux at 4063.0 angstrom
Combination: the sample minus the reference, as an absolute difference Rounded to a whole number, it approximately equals 43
